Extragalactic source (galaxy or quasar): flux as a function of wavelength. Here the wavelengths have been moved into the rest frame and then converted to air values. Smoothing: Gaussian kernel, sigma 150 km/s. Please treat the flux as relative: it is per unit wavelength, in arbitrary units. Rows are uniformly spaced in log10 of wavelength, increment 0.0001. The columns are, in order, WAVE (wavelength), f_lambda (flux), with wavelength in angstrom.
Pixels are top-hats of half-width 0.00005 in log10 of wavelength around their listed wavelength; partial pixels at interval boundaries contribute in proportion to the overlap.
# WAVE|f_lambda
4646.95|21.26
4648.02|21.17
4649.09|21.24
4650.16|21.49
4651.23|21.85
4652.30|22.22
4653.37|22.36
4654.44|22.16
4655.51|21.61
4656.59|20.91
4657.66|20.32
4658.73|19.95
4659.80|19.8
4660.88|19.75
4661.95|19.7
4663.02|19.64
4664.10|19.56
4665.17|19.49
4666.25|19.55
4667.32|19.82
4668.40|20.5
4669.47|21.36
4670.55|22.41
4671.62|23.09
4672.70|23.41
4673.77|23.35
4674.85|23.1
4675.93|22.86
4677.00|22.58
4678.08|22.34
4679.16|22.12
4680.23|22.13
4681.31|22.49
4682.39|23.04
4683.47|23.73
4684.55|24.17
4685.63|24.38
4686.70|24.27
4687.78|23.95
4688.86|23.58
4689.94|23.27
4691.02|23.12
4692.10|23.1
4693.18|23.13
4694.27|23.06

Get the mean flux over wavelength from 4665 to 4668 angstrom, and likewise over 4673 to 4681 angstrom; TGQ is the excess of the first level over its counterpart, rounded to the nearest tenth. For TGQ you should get -3.0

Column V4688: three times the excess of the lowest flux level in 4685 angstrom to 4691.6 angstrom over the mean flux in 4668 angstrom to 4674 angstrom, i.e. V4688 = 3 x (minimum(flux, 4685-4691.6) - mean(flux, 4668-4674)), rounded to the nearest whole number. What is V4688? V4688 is 2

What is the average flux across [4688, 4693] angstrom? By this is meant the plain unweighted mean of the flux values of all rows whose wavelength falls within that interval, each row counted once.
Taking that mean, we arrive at 23.3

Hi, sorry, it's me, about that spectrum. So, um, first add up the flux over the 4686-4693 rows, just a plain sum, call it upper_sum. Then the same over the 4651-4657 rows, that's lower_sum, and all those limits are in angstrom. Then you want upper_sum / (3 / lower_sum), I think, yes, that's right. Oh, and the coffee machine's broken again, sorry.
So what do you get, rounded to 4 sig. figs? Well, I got 6175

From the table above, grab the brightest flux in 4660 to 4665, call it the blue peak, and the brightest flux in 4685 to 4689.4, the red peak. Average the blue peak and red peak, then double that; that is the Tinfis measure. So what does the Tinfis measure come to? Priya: 44.1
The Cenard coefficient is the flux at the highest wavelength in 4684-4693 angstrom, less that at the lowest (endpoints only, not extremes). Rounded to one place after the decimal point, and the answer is -1.1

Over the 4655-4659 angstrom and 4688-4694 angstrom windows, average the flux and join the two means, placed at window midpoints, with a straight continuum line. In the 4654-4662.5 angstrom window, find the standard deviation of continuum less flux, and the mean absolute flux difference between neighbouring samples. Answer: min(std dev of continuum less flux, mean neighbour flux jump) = 0.351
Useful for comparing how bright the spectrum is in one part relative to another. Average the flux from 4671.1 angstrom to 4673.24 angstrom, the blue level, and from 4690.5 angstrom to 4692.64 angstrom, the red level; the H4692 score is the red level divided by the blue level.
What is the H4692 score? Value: 0.99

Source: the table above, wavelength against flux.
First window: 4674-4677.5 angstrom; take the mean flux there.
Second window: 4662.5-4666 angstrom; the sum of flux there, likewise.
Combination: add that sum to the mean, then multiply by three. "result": 245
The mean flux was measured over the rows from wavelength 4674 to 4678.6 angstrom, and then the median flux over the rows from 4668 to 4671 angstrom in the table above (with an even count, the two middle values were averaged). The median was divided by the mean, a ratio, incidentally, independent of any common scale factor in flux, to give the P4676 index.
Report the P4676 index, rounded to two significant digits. 0.94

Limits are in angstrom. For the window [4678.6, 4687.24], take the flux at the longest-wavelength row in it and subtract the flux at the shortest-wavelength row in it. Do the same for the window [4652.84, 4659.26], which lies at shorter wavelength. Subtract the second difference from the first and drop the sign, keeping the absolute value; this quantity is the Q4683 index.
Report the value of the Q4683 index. 4.6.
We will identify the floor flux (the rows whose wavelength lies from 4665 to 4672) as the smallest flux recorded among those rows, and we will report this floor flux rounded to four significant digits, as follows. 19.49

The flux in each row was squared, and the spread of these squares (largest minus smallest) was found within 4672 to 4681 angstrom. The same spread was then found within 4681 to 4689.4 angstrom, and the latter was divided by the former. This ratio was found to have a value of 1.51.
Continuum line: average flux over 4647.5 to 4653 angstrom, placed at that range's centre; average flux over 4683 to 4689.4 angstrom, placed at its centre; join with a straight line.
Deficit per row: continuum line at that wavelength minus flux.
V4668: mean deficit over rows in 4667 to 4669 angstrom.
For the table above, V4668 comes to 2.6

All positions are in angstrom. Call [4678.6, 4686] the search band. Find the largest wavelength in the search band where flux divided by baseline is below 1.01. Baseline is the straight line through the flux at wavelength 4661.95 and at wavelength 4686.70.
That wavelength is 4683.47 angstrom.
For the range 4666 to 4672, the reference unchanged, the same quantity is 4668.40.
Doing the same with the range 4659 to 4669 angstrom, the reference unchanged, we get 4668.40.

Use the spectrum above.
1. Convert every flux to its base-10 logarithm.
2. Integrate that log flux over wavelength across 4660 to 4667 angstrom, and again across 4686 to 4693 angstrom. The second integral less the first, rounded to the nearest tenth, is 0.6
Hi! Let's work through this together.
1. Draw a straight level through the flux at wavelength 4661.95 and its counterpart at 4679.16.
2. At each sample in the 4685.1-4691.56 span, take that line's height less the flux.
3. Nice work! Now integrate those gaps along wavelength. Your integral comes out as -2.3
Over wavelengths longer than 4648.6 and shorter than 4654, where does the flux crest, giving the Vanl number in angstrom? 4653.37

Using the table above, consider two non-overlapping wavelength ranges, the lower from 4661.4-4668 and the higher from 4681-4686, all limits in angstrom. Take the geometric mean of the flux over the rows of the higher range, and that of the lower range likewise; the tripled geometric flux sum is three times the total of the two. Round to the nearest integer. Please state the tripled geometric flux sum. 130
